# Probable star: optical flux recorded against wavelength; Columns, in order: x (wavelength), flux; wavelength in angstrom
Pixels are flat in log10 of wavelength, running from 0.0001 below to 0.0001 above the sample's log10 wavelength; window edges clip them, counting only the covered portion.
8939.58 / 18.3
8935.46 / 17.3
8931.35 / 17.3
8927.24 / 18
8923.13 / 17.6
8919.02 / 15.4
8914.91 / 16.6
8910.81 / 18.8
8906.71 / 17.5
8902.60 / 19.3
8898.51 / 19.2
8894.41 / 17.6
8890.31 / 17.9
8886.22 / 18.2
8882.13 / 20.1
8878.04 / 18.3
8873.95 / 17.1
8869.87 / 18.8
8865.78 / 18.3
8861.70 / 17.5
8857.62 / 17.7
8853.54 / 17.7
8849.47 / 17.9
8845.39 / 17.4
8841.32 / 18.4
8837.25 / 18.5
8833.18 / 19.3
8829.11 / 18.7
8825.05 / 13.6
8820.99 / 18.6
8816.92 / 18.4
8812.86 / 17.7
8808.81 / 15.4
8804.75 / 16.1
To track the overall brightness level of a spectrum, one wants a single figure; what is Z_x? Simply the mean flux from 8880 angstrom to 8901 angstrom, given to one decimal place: 18.6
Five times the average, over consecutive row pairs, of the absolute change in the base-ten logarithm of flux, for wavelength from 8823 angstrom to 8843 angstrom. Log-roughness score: 0.22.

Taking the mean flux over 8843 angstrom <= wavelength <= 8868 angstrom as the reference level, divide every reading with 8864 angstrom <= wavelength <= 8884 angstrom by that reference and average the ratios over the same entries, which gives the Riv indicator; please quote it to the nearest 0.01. 1.04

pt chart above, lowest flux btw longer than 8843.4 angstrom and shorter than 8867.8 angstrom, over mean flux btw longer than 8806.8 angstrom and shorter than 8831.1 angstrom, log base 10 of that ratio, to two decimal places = 0.01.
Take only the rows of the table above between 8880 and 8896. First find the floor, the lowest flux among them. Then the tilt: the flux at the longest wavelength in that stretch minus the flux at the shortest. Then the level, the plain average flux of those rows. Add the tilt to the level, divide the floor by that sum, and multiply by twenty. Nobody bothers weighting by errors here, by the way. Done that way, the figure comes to 22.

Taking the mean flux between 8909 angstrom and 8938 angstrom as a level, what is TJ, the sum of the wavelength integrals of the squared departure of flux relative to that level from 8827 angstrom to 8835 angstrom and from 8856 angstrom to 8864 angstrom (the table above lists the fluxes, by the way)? 26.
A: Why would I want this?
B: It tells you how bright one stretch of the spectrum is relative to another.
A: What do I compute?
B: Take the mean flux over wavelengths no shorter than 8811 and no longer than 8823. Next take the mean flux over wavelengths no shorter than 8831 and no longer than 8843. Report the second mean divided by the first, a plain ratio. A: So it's 1.03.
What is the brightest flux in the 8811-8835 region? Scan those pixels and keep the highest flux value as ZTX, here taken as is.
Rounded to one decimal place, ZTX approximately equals 19.3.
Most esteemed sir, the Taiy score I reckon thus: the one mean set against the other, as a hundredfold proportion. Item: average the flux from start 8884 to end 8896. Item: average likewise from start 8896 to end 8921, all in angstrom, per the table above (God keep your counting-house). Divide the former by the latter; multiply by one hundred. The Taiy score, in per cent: 101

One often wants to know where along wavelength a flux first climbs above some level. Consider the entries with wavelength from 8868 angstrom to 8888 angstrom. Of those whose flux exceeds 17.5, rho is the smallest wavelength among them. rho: 8869.87 angstrom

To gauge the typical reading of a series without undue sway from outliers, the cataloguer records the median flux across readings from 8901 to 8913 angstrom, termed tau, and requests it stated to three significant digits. 18.8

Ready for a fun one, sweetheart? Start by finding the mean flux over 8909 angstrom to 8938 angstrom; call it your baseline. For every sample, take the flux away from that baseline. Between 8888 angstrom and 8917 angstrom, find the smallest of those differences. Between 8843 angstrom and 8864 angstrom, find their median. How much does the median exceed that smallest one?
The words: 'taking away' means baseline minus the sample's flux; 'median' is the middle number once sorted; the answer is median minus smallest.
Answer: 1.6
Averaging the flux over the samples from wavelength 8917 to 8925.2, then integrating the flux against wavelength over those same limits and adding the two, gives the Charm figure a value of 152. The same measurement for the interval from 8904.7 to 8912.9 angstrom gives 167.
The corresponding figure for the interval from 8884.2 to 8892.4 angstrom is 166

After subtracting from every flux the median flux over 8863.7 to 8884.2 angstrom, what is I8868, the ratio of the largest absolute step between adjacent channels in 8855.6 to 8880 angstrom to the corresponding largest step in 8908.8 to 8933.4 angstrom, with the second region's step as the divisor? 0.8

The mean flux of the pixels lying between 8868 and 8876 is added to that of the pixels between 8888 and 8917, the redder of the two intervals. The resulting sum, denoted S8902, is 36.1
